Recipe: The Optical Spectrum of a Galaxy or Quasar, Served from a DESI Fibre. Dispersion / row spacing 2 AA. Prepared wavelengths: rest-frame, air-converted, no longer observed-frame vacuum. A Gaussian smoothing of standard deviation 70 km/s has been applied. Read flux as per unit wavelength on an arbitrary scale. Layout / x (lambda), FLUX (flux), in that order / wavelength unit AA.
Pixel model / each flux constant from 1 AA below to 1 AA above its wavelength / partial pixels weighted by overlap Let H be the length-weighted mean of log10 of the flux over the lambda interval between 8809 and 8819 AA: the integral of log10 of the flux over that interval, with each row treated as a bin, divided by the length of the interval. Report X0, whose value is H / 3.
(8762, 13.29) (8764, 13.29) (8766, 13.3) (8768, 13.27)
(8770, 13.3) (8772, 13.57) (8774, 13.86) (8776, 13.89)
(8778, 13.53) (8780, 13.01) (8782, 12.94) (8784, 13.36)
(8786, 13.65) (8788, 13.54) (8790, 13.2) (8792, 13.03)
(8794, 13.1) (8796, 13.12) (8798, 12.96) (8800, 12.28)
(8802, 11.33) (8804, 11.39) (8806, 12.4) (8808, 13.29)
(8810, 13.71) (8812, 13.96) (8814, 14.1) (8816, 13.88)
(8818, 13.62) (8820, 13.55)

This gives 0.381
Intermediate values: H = 1.142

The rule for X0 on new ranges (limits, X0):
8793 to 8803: 0.366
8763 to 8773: 0.375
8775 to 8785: 0.375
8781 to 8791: 0.375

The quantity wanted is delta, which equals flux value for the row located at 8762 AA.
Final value 13.29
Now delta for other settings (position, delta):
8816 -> 13.88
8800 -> 12.28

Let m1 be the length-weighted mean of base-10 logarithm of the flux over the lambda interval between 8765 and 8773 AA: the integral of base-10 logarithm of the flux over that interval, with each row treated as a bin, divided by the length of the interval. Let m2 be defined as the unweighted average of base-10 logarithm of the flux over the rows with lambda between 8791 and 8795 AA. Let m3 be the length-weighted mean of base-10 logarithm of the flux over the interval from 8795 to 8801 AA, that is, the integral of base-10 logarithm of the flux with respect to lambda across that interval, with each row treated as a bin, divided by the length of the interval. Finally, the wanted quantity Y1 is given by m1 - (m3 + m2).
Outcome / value -1.10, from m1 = 1.13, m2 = 1.12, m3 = 1.107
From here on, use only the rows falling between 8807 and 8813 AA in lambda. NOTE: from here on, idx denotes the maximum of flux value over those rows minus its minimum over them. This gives 0.7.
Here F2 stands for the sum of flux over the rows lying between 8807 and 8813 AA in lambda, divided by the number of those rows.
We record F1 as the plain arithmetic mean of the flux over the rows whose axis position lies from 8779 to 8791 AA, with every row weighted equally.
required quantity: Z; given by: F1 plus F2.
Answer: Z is 26.9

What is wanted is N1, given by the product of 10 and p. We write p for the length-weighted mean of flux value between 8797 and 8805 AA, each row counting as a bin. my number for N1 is 120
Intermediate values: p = 12.0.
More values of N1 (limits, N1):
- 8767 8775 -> 135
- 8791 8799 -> 131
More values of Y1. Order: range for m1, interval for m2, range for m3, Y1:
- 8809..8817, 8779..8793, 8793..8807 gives -1.07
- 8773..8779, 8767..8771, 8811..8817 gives -1.13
